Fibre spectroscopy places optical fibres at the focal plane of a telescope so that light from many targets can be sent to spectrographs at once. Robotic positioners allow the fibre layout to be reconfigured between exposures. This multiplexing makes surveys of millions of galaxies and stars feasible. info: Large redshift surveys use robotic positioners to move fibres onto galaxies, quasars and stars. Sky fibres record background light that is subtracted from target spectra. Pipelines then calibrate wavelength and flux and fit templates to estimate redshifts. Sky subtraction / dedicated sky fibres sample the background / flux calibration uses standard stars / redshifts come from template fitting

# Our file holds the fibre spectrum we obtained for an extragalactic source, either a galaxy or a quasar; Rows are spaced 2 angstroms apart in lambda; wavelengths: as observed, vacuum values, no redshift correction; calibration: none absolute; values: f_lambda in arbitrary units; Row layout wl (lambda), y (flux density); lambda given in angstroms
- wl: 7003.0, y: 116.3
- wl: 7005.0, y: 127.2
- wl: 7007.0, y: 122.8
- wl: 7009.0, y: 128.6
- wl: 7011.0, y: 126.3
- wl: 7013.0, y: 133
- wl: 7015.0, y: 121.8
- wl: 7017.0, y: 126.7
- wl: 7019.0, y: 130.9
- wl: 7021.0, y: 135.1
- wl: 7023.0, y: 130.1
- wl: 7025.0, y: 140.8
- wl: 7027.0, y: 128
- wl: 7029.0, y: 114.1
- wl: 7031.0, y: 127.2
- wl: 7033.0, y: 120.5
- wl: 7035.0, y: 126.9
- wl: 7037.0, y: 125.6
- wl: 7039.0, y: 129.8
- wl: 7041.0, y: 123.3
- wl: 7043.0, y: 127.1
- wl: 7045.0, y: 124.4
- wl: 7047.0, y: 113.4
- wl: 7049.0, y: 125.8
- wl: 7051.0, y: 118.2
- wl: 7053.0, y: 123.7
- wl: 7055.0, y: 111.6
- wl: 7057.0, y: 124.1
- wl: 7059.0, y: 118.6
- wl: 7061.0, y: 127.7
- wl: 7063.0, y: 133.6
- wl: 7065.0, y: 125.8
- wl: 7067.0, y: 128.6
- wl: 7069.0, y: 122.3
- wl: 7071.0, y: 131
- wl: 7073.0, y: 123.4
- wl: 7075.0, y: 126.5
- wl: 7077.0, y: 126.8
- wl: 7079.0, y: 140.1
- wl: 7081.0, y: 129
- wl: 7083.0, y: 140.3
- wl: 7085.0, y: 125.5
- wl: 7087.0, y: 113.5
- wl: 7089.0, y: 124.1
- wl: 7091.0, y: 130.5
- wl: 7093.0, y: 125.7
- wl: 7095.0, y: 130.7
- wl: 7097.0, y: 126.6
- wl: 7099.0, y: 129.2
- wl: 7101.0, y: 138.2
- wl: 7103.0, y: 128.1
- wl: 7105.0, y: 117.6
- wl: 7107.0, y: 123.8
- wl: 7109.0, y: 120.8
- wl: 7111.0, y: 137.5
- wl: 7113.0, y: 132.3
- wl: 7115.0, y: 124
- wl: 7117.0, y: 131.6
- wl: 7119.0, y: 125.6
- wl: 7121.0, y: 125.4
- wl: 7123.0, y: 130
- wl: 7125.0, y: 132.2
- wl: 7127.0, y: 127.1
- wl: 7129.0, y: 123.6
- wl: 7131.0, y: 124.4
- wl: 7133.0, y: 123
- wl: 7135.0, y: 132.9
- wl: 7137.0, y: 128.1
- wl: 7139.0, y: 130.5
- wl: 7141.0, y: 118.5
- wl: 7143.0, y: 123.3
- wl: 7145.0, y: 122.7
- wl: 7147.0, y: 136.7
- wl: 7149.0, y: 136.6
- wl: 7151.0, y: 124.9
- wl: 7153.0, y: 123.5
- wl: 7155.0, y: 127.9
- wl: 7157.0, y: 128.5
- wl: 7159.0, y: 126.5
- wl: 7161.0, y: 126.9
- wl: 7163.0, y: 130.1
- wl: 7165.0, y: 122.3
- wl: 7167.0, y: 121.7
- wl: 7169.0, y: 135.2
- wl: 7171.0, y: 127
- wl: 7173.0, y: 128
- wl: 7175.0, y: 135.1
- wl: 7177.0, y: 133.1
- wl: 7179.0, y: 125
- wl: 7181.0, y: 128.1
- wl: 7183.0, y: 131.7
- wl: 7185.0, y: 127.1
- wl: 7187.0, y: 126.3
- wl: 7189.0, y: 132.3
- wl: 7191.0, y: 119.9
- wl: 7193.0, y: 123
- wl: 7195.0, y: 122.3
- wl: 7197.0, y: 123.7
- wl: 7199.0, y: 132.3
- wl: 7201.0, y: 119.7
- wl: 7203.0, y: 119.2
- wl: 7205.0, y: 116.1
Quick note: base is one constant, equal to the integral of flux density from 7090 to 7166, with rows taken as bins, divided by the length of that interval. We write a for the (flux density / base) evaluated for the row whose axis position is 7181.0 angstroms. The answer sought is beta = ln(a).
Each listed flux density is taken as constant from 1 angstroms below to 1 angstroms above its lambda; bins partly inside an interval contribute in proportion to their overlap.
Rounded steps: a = 1.00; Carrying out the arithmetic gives 0.00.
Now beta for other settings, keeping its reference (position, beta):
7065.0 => -0.01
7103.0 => 0.00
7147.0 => 0.07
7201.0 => -0.06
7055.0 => -0.13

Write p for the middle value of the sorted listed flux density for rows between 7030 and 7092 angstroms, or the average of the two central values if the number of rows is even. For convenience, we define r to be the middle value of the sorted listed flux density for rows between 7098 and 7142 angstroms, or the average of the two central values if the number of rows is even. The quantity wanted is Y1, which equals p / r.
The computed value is 0.986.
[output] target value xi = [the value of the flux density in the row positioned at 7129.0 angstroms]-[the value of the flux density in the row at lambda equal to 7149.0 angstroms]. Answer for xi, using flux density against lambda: -13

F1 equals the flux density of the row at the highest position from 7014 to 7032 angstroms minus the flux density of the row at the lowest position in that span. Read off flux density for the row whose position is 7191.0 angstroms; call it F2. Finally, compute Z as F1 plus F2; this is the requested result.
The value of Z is 125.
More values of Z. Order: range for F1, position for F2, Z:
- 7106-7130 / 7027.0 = 128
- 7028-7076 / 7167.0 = 134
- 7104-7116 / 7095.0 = 137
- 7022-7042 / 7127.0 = 120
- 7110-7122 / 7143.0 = 111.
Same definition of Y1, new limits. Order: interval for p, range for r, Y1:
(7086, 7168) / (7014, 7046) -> 0.997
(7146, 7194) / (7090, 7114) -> 0.991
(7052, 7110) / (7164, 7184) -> 0.988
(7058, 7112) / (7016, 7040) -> 0.994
